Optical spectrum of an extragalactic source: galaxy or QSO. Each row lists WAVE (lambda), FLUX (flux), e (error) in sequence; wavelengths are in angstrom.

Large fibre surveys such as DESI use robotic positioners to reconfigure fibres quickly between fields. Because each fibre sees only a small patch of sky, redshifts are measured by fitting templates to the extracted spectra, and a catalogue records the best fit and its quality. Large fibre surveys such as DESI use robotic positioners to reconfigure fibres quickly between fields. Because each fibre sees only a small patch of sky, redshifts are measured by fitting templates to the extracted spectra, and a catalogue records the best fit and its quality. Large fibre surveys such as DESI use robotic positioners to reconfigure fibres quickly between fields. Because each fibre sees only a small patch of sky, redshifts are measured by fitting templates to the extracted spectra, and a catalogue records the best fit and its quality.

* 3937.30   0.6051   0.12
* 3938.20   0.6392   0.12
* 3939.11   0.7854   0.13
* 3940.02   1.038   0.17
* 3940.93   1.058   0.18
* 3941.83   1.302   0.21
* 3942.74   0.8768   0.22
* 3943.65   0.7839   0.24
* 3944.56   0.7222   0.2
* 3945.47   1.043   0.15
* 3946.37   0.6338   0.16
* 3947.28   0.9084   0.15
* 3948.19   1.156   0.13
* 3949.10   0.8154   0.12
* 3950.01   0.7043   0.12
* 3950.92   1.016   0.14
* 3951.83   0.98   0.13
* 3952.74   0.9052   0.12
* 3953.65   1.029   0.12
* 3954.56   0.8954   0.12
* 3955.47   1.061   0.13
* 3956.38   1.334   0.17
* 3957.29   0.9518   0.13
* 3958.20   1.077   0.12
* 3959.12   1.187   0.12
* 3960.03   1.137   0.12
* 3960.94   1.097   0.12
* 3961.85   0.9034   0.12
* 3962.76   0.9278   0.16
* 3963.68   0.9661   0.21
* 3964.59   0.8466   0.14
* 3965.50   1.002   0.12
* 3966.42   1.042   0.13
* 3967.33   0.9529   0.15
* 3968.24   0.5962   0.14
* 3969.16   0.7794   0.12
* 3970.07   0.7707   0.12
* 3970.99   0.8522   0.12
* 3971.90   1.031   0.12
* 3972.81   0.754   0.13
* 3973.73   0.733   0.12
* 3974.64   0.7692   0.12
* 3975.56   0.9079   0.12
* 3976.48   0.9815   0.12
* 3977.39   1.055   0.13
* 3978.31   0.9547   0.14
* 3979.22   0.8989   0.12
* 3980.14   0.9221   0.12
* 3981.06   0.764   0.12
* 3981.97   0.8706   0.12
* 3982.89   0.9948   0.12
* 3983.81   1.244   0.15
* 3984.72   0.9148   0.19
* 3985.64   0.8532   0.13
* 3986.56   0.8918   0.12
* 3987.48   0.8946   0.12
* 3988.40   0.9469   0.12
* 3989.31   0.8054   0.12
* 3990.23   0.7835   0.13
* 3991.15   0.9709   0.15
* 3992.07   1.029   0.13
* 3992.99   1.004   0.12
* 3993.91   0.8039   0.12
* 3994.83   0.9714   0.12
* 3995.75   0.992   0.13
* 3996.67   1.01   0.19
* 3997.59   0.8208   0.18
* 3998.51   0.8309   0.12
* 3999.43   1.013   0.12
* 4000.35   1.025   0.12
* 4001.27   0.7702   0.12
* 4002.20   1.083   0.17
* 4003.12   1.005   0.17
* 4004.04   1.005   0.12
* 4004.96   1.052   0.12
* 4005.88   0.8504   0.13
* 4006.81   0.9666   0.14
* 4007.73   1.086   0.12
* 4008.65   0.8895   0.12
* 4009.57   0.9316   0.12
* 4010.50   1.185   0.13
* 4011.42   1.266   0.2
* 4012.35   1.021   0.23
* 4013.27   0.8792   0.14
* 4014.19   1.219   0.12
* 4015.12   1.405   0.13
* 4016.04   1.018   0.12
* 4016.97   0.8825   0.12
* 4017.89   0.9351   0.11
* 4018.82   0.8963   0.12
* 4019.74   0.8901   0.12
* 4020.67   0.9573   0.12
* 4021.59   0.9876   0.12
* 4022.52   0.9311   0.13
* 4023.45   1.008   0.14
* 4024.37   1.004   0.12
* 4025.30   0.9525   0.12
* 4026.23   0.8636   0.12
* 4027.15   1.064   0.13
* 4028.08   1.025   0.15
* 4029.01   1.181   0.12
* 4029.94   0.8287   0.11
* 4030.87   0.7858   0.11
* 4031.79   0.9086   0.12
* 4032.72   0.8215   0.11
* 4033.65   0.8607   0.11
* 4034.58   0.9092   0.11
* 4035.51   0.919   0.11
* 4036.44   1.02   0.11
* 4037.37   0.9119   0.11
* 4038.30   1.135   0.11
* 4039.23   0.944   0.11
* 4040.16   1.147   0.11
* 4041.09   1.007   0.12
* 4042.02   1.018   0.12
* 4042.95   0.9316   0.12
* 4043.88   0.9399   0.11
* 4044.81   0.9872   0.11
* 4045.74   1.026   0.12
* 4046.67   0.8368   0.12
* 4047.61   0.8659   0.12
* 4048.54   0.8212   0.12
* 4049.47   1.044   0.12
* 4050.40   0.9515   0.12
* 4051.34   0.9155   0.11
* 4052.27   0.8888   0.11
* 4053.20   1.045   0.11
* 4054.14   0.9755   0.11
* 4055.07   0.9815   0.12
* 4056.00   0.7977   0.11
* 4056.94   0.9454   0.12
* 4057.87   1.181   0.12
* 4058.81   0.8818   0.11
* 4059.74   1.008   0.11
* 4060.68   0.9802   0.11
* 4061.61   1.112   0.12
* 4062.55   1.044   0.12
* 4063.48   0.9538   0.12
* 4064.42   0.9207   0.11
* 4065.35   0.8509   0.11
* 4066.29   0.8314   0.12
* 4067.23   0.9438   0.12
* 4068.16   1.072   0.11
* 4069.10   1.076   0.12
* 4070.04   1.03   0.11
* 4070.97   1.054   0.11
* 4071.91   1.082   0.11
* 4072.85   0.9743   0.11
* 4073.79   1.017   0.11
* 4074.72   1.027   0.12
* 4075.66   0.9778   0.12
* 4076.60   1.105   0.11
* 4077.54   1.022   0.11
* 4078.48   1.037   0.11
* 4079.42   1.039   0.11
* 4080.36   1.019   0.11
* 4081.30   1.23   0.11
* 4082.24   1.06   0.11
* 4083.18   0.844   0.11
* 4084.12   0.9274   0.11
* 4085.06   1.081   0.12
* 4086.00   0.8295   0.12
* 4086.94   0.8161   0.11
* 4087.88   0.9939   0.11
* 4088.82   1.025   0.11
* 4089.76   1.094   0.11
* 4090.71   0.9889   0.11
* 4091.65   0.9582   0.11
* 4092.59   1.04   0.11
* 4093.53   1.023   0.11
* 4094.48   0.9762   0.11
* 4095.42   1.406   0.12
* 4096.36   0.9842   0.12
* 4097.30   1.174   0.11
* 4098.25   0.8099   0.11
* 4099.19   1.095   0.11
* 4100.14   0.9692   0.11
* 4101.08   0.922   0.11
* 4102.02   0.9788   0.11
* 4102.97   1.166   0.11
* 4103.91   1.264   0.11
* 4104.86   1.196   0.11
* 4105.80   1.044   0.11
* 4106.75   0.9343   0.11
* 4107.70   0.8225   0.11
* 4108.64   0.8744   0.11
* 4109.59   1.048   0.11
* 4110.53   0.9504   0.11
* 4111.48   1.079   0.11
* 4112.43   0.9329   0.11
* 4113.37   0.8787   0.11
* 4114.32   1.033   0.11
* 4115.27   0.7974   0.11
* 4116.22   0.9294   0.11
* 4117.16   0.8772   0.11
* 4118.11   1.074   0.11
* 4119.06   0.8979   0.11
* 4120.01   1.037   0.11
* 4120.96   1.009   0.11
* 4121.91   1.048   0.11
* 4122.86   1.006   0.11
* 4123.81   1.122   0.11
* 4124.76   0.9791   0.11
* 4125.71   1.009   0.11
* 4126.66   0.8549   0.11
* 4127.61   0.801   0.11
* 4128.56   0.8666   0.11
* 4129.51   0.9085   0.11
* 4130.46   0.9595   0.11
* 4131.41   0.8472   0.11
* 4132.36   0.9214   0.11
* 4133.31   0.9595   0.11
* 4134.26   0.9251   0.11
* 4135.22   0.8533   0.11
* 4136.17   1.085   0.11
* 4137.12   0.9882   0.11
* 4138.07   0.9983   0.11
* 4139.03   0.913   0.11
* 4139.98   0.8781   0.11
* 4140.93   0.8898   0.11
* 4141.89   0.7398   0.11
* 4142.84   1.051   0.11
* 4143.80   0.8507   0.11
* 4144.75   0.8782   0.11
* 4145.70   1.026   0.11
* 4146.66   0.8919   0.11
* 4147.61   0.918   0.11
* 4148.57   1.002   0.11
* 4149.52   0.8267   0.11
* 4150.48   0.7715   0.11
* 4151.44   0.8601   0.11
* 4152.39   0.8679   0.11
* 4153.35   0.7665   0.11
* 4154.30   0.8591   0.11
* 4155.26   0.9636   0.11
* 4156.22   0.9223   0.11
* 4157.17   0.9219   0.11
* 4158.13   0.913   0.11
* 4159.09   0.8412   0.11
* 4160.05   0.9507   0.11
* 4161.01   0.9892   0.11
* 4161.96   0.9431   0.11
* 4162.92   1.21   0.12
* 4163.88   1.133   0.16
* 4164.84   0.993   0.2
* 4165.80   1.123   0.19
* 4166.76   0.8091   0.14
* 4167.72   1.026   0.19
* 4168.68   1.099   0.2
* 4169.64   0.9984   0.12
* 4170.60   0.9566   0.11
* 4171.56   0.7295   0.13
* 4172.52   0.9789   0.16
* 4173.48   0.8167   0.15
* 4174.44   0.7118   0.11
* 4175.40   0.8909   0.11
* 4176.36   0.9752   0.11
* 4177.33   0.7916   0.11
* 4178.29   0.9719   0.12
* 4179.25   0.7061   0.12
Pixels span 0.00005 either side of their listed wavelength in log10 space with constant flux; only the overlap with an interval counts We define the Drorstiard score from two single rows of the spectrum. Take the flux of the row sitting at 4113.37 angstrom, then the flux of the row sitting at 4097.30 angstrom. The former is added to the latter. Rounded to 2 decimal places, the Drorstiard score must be 2.05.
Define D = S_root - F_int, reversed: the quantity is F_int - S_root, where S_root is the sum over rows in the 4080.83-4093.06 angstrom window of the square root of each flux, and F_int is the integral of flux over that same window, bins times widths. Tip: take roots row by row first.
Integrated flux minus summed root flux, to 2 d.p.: -0.79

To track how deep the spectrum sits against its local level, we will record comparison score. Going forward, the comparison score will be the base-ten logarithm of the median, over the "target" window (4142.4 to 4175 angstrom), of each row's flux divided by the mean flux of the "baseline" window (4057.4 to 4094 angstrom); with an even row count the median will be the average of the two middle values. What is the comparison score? -0.037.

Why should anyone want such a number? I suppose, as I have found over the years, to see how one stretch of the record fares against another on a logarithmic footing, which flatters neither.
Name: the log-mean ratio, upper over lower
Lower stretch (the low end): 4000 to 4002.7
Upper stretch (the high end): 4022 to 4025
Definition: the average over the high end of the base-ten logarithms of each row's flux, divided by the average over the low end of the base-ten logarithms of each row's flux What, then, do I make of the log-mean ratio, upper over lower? 0.4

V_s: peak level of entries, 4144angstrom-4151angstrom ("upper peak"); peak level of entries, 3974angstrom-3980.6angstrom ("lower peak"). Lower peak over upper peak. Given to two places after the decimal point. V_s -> 1.03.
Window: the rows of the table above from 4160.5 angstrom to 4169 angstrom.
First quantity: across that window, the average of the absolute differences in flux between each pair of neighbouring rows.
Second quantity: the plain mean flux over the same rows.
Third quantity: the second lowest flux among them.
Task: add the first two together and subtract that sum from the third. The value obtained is -0.25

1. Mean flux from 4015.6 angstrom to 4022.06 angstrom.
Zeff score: 0.94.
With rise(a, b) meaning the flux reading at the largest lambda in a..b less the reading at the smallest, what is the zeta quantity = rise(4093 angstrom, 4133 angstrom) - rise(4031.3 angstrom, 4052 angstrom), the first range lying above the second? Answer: -0.11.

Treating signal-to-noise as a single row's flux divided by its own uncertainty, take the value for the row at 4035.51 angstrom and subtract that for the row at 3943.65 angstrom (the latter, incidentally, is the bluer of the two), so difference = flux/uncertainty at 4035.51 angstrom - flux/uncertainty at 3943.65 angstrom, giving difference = 5.1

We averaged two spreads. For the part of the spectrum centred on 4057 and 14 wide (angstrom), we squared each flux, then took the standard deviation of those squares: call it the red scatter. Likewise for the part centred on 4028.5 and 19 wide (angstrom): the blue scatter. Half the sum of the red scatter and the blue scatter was 0.18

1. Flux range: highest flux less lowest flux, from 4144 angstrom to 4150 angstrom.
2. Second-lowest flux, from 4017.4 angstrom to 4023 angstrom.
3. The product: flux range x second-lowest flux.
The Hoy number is 0.18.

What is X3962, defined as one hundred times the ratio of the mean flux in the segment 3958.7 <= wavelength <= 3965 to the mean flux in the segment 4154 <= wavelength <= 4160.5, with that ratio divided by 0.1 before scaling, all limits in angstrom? 1109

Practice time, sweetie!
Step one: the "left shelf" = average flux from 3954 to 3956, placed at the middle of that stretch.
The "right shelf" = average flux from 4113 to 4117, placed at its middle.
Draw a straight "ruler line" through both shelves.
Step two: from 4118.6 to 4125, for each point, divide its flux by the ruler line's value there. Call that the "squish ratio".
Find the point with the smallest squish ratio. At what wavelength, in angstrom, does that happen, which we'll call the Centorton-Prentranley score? 4119.06 angstrom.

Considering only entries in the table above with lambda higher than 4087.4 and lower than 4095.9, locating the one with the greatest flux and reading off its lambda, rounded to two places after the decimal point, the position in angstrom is 4095.42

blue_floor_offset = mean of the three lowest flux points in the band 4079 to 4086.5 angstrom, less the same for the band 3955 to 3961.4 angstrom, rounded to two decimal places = -0.16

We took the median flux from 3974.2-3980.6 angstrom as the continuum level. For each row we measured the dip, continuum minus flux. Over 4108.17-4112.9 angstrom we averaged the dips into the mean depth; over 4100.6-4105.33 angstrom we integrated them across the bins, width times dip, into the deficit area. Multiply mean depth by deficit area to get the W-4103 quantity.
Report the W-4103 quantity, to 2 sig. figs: 0.047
